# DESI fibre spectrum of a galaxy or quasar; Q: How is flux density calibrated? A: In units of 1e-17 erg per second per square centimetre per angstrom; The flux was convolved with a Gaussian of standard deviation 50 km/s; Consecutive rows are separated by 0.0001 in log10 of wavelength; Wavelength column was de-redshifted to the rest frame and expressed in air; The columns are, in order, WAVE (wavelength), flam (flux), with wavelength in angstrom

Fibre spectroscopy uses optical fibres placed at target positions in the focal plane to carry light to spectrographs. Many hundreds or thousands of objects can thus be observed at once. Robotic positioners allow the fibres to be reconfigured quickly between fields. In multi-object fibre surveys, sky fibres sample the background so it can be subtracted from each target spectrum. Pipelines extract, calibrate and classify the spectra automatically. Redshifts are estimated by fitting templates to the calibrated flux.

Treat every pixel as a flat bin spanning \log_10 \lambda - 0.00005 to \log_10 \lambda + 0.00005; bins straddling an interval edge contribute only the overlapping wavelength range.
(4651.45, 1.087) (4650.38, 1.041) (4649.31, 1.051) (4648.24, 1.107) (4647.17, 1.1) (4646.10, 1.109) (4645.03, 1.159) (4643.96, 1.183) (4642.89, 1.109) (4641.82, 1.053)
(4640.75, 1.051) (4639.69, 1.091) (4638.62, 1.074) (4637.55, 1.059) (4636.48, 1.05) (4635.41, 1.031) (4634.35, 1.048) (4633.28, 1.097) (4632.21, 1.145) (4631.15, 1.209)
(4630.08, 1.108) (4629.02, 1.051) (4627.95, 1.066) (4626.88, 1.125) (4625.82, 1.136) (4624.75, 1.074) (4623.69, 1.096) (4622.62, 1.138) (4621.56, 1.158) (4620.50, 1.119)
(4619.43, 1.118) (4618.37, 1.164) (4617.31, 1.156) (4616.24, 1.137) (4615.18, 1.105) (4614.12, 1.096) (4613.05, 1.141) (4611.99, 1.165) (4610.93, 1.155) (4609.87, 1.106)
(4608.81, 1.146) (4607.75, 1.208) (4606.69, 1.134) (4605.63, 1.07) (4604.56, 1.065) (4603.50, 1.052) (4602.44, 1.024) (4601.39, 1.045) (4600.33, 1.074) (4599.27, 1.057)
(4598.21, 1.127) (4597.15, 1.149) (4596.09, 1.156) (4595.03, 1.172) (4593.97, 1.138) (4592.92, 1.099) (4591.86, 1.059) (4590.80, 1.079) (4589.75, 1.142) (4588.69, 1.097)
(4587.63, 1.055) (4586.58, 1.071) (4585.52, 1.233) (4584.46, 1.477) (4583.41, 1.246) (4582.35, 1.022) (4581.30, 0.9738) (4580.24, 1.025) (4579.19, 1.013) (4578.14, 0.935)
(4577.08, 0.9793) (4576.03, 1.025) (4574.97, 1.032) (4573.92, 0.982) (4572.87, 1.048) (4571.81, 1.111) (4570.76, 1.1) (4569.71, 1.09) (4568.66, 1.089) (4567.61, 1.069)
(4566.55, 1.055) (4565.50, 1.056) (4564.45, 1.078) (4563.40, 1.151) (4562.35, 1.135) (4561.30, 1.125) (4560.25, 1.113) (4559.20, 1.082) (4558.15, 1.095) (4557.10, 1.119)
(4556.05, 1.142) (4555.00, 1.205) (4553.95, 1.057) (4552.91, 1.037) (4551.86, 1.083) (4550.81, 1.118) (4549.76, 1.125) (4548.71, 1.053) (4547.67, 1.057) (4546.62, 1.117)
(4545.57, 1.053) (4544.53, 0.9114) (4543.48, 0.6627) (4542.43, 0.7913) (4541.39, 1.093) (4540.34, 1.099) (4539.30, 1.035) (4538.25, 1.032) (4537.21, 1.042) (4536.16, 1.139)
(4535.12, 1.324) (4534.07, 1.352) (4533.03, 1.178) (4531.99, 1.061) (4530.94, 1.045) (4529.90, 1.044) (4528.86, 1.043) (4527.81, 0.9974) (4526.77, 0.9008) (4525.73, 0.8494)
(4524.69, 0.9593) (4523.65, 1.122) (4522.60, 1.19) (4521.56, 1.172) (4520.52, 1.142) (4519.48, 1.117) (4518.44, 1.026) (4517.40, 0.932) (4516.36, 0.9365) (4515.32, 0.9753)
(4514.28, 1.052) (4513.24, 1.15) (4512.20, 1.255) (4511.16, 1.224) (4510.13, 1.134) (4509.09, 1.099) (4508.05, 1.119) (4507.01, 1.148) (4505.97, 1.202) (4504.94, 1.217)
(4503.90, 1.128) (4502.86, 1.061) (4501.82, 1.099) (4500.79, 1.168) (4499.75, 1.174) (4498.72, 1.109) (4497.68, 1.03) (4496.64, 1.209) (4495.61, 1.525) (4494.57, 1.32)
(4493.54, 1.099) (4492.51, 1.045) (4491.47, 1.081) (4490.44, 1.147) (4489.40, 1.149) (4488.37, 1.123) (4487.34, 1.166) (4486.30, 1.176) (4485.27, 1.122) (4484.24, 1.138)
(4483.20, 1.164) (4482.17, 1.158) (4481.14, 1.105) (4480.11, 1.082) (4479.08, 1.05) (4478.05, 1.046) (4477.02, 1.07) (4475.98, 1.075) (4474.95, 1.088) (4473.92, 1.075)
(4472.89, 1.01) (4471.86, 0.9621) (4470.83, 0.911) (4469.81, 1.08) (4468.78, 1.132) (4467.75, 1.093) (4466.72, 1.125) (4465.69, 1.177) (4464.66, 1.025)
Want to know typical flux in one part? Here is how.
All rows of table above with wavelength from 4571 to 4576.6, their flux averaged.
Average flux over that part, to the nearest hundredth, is 1.04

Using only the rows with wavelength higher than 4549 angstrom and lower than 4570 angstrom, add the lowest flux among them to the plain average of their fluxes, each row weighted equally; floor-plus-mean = 2.14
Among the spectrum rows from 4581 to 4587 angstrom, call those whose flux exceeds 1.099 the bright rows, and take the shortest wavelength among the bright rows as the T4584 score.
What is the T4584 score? 4583.41 angstrom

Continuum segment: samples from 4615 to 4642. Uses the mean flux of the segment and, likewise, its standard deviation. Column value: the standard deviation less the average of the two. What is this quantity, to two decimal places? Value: -0.53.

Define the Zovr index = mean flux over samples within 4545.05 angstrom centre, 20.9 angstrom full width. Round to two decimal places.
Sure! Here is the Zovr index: 1.05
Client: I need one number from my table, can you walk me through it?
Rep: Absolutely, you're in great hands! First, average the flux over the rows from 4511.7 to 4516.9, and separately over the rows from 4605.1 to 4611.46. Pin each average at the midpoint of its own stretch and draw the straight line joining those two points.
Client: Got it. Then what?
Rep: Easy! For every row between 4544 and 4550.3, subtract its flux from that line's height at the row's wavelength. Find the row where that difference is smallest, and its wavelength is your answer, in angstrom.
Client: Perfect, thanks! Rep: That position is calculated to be 4549.76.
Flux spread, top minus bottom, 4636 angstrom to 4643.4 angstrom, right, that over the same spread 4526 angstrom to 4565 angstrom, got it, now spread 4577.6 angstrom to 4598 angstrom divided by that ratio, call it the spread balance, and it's 6.3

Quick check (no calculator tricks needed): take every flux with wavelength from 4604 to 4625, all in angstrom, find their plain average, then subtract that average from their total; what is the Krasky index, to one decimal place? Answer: 21.4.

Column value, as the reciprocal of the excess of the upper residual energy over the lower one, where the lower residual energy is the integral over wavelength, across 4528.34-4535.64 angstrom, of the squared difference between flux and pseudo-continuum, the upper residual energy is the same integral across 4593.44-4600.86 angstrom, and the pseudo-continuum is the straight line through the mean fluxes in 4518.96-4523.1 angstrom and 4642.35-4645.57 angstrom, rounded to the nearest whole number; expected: -10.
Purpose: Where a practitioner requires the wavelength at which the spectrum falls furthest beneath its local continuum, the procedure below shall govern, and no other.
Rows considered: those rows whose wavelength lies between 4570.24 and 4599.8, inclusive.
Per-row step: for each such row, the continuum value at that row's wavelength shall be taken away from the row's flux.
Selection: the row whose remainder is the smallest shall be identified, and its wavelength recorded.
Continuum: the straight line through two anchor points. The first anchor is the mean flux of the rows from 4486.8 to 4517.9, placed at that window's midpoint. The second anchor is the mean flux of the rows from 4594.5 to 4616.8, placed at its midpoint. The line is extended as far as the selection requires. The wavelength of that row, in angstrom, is 4578.14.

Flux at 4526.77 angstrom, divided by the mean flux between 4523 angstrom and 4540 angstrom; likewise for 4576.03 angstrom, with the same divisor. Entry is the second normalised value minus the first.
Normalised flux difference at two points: 0.12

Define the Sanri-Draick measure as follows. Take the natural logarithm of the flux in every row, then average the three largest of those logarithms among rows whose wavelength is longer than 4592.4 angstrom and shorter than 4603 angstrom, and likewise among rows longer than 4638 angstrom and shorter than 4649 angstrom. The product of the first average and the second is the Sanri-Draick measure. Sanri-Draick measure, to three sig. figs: 0.0206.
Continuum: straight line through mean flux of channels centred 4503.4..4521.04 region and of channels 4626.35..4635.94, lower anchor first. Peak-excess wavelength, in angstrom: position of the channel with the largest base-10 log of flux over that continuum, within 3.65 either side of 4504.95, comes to 4504.94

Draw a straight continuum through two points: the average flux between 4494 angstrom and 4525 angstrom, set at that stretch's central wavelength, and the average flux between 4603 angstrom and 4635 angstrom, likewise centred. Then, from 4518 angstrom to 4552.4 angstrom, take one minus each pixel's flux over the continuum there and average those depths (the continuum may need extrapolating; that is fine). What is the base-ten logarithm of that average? -1.20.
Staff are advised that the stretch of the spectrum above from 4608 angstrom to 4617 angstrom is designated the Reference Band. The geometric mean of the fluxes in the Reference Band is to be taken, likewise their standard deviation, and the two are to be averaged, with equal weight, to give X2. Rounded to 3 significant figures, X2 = 0.578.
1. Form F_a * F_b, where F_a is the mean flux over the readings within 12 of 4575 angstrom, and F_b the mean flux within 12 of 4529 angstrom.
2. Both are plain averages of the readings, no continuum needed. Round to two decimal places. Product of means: 1.17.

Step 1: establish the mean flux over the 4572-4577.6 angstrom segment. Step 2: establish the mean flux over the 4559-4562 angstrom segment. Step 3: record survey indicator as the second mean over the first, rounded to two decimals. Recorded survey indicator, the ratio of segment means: 1.09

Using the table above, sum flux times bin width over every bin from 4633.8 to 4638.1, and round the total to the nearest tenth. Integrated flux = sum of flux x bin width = 4.5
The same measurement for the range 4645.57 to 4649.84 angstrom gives 4.7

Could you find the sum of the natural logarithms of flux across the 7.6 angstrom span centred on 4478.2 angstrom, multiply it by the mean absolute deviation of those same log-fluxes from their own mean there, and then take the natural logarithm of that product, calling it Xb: -4.9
